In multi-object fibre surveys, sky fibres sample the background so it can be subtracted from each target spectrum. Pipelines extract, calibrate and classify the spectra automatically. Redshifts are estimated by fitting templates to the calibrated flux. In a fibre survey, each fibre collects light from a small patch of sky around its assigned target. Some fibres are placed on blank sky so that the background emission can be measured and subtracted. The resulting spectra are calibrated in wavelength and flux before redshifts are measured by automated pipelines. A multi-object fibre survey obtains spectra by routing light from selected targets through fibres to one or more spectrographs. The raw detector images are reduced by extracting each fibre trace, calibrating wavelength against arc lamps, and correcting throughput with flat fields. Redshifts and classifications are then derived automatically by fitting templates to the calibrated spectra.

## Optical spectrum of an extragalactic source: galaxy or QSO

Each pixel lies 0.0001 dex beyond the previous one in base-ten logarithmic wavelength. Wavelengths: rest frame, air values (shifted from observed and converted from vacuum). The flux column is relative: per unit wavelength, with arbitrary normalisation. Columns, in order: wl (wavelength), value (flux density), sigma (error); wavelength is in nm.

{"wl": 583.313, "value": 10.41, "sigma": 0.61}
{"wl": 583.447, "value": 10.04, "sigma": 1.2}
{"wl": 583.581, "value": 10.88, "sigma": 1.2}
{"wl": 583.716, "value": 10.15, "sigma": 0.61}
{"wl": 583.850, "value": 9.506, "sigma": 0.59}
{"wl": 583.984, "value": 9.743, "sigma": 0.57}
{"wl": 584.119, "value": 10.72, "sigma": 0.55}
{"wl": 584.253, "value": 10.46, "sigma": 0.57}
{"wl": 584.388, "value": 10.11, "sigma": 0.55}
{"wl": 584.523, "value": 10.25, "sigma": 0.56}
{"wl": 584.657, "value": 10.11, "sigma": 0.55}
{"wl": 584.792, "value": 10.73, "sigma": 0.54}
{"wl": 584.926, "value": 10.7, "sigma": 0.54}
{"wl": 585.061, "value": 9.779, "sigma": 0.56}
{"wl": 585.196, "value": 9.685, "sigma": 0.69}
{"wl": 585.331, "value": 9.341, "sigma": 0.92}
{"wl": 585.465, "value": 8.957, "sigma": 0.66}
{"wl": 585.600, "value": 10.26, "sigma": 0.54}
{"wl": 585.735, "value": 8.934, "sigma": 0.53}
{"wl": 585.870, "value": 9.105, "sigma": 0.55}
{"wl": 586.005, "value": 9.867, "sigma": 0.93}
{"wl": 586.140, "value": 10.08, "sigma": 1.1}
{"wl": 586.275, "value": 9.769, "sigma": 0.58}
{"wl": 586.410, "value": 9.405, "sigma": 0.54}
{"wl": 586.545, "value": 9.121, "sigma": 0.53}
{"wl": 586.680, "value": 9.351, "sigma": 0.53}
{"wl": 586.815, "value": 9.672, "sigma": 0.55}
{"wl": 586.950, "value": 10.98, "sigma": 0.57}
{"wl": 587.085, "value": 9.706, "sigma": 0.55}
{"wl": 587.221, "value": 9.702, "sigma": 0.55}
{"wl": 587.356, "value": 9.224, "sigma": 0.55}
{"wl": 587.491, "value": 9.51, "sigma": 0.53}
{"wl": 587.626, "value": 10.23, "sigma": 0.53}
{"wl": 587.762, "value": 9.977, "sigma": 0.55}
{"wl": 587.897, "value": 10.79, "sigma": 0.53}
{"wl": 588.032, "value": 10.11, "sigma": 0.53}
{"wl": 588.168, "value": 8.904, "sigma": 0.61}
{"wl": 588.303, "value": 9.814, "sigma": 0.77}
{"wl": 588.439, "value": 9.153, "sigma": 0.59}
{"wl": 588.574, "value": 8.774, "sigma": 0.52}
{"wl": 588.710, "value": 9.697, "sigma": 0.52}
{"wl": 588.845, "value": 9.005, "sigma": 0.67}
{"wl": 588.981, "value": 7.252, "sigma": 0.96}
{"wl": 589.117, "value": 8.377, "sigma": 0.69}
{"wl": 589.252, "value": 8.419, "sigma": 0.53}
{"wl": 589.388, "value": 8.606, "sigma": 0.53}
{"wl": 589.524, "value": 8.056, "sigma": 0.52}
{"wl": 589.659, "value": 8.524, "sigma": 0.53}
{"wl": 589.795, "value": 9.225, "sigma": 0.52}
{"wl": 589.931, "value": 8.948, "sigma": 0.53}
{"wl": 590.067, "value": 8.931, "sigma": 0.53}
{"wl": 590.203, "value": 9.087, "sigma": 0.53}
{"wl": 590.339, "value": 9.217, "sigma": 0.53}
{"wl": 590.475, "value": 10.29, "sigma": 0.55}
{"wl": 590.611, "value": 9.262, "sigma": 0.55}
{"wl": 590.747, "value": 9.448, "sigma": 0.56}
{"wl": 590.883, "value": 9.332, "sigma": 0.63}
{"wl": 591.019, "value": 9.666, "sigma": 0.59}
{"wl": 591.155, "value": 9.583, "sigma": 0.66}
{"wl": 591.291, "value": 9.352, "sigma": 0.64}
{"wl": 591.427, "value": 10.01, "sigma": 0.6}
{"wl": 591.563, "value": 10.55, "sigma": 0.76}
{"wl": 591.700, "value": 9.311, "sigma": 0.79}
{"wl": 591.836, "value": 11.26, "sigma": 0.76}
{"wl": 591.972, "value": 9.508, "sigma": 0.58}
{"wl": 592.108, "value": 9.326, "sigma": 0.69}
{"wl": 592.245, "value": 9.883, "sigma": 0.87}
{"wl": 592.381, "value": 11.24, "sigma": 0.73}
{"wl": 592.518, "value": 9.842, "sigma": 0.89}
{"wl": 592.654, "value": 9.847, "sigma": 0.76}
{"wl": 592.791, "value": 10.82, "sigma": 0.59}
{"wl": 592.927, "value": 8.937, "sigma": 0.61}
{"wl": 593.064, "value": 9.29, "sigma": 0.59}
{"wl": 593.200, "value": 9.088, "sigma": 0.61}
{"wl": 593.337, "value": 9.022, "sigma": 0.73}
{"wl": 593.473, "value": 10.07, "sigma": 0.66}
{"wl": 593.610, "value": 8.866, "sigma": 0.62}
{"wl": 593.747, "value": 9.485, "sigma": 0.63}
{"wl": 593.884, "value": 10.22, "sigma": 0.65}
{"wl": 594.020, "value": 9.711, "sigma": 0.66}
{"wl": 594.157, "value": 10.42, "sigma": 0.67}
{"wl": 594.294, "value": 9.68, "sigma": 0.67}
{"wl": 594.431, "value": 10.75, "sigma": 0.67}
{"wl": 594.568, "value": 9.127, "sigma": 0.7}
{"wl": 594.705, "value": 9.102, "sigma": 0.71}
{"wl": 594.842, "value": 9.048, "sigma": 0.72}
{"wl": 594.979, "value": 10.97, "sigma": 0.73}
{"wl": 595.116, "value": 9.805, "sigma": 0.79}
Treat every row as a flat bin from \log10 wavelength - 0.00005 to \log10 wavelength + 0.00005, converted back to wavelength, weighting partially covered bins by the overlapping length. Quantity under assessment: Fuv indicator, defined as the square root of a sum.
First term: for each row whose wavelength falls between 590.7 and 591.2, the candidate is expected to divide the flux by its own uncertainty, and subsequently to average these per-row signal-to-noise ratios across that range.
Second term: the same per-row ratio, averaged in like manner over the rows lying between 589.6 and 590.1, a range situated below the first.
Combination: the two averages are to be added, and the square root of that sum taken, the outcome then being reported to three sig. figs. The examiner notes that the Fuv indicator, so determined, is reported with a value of 5.70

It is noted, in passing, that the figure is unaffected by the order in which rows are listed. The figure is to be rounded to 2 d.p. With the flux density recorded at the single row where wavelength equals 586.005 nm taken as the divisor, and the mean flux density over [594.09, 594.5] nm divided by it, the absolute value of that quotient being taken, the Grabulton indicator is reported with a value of 1.04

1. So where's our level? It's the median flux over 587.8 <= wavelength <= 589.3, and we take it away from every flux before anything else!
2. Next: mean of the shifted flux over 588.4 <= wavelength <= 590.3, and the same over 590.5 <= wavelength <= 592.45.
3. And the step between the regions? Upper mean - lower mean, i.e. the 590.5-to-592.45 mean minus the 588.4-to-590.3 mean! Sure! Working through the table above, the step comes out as 1.1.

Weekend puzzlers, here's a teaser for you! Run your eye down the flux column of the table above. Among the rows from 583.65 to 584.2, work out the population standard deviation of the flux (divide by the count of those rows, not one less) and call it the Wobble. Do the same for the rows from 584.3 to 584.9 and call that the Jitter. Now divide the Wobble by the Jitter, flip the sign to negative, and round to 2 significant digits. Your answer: -1.8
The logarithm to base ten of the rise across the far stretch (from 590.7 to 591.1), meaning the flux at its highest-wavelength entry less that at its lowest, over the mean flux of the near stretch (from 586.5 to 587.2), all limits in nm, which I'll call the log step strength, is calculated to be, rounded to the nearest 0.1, -1.7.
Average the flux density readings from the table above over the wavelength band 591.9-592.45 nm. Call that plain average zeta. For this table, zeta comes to 10.0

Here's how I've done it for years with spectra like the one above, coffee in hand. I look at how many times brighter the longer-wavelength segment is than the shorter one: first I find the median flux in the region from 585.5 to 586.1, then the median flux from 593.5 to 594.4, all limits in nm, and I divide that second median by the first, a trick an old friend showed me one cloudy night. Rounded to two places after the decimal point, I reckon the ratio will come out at 1.02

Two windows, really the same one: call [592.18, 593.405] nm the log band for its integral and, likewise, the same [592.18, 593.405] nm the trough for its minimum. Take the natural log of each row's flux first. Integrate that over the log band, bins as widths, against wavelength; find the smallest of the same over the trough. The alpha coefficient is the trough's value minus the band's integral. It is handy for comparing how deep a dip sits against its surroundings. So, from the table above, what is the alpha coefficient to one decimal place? -0.6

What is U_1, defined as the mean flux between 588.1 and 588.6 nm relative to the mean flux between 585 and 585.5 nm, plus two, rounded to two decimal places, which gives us 2.97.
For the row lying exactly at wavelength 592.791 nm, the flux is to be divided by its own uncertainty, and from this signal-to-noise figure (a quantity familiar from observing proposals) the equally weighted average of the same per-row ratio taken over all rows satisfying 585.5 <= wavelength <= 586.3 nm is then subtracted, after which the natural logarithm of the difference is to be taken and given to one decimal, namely 1.3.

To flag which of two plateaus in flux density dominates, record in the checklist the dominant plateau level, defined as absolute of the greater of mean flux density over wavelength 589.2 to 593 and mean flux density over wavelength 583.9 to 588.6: 9.8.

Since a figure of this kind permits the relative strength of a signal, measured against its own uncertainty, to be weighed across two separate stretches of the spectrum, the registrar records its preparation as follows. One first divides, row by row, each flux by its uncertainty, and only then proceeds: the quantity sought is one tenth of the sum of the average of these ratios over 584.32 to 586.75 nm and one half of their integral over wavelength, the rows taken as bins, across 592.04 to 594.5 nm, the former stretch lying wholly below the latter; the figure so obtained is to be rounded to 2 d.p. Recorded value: 3.40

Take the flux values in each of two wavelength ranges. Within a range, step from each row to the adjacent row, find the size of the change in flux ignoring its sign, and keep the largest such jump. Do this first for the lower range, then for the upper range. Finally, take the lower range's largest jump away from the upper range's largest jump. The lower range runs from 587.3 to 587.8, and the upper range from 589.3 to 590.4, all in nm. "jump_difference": 0.0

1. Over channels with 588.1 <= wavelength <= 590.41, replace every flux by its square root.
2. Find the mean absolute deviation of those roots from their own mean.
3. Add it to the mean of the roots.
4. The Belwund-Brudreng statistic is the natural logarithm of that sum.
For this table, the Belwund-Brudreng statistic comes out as 1.11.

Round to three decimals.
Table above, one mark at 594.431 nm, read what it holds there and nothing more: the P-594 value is 10.750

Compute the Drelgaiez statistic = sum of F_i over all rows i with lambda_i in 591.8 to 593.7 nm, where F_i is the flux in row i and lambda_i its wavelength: 137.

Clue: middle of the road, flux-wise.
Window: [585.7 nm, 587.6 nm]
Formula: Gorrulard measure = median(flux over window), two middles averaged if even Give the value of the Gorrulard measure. 9.59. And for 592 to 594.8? 9.70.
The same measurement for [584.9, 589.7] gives 9.46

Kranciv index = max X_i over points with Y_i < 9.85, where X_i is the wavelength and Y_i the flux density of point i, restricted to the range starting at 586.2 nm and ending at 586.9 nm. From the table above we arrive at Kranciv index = 586.815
